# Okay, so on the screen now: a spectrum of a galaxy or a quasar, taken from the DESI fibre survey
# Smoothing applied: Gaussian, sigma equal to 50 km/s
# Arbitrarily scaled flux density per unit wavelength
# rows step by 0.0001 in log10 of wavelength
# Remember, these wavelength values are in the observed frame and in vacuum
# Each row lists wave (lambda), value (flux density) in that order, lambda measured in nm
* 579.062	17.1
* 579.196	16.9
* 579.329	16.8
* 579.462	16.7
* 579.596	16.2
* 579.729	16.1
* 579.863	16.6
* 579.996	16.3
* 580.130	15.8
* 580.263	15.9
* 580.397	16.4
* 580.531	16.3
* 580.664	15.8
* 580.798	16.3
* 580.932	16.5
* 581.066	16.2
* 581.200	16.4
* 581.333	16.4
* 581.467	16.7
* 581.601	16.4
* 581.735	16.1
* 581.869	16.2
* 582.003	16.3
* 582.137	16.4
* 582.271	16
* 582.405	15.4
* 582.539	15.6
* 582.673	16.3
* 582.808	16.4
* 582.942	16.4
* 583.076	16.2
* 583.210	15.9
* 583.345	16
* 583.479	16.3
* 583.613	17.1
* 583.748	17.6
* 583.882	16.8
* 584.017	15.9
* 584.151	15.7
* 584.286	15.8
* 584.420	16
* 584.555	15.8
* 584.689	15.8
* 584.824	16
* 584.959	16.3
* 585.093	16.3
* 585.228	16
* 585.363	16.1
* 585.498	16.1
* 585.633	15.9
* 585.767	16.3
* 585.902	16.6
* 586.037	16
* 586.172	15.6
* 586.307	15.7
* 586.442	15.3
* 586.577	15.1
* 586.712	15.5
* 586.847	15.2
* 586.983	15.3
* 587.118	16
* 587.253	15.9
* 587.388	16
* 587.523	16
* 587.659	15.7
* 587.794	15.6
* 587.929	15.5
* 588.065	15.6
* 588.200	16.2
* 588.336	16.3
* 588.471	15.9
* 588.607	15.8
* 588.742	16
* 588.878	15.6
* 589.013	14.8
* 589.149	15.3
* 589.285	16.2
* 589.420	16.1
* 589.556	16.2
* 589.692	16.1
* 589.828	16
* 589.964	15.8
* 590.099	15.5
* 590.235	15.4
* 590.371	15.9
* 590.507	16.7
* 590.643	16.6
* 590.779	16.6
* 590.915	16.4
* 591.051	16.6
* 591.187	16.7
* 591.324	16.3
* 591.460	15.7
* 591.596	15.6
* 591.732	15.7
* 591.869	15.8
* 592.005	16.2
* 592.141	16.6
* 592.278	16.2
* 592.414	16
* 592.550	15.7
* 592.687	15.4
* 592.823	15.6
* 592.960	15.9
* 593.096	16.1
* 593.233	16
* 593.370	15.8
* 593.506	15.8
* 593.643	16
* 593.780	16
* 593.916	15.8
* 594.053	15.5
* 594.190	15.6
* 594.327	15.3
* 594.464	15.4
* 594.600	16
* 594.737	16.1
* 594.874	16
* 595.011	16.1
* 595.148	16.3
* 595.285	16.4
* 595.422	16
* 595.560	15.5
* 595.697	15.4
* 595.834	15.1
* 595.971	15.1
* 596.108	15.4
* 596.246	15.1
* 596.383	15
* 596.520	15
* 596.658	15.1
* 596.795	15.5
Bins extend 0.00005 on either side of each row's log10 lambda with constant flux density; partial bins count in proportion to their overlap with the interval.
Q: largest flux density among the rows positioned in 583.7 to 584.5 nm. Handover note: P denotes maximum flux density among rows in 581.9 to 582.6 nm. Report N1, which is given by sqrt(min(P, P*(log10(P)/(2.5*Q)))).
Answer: 0.673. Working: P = 16.4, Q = 17.6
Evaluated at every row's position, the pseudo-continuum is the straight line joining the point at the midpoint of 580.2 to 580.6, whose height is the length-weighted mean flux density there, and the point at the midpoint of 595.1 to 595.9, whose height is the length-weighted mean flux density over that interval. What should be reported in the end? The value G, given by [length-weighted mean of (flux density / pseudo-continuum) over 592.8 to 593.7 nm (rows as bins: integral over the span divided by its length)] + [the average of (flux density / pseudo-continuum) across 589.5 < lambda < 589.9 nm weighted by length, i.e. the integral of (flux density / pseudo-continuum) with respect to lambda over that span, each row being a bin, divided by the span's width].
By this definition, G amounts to 2.01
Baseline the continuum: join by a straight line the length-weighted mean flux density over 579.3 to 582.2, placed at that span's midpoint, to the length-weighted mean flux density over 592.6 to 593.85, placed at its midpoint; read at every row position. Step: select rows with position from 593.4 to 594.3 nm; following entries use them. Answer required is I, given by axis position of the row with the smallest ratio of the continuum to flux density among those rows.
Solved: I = 593.780 nm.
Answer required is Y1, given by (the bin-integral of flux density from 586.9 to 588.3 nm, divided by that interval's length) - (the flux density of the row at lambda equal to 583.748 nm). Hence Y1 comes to -1.8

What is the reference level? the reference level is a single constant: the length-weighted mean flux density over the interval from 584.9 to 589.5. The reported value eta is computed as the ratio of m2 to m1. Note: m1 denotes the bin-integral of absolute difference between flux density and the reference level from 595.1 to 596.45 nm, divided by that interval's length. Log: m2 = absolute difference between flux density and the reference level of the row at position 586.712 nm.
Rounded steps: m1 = 0.54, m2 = 0.32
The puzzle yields 0.6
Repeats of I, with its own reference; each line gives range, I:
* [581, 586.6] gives 583.748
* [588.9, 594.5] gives 591.187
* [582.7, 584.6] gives 583.748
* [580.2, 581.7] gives 581.467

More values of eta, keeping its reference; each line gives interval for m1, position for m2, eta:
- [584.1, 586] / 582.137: 2.3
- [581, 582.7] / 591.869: 0.0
